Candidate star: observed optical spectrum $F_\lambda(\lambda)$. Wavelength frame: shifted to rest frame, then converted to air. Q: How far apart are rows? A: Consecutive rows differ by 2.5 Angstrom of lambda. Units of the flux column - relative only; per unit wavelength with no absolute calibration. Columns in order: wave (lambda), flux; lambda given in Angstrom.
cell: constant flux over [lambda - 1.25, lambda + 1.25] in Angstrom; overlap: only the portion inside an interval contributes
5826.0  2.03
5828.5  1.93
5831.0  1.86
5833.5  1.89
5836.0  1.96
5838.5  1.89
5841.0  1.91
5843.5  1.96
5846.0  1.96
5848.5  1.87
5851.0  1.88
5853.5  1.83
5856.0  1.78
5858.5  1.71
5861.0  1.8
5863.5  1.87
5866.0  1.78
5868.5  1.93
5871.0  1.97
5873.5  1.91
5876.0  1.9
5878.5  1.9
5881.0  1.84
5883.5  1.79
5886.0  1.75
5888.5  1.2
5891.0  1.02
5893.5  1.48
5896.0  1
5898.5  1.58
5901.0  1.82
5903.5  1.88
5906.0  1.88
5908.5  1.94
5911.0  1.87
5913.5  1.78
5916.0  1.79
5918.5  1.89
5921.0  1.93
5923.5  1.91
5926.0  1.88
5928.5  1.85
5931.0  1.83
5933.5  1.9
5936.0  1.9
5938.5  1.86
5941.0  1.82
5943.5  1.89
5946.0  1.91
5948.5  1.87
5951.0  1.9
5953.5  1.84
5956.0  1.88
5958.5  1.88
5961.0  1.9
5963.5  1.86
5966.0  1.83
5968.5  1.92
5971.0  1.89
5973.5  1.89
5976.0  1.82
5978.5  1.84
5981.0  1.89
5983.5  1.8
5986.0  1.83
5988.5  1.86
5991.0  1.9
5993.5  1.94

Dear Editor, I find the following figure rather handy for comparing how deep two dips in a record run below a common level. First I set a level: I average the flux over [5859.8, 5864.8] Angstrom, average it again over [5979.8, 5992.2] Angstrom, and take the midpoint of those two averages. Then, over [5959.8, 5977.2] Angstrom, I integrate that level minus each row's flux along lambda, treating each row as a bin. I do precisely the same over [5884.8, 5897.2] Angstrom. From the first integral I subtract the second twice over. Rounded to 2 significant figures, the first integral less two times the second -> -14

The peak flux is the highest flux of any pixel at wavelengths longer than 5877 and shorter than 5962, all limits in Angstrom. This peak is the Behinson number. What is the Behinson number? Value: 1.94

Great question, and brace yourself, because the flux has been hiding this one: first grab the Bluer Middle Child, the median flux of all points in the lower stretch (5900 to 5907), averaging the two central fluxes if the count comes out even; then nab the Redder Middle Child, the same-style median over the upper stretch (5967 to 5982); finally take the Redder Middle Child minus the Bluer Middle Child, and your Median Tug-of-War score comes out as 0.01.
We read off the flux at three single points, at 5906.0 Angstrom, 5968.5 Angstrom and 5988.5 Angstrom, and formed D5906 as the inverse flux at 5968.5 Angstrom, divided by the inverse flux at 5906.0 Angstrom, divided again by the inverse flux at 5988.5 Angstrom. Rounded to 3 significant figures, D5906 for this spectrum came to 1.82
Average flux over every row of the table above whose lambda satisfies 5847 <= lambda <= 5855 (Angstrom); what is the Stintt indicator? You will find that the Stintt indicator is 1.86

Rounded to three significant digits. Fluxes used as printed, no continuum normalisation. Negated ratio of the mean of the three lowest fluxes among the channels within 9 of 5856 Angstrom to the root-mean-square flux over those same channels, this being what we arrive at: -0.968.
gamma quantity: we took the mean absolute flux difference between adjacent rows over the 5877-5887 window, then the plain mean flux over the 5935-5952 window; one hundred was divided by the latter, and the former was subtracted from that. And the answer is 53.2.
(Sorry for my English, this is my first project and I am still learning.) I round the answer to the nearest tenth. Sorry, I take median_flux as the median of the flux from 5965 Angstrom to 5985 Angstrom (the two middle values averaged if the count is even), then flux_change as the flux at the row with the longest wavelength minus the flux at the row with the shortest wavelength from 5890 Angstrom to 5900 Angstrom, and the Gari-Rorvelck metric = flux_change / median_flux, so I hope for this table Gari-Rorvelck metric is 0.3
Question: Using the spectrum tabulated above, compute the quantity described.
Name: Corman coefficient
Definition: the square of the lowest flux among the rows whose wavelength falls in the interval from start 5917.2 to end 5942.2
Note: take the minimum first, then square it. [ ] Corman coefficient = 3.3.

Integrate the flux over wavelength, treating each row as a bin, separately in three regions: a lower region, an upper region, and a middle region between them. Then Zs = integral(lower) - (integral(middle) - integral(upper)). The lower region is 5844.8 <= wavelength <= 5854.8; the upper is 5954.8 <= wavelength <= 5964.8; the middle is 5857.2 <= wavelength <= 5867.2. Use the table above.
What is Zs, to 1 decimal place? 19.7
